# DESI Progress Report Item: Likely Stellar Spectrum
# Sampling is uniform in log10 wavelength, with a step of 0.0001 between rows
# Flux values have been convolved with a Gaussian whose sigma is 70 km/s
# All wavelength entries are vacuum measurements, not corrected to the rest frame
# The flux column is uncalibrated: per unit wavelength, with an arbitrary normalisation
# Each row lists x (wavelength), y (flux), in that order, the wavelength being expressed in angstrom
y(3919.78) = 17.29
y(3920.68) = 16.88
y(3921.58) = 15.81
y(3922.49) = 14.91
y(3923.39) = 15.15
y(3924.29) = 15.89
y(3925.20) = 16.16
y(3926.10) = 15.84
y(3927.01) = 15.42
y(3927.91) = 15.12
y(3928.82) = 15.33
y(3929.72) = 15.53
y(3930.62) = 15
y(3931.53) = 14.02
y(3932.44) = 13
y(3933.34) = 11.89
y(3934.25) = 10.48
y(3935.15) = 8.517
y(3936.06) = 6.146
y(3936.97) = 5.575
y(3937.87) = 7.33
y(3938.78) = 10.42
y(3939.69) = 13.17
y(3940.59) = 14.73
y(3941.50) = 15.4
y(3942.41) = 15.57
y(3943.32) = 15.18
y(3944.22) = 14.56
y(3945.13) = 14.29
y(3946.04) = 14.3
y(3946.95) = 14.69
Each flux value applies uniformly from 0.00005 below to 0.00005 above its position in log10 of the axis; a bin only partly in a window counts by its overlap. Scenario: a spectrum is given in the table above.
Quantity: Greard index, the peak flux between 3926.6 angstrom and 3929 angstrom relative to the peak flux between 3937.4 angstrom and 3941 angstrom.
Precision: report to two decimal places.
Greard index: 1.05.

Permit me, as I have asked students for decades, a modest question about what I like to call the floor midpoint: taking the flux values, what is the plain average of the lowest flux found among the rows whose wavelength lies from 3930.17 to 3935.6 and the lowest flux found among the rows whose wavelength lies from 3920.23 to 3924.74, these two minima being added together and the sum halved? 11.7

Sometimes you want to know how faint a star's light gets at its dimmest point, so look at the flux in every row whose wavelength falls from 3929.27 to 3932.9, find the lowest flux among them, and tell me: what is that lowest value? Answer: 13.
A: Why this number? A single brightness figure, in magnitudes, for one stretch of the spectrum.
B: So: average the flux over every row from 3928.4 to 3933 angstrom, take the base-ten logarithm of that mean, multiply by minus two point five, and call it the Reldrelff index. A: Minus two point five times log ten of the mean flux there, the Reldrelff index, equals -2.91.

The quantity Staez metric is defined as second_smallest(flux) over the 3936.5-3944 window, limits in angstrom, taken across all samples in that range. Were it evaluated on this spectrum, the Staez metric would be 7.33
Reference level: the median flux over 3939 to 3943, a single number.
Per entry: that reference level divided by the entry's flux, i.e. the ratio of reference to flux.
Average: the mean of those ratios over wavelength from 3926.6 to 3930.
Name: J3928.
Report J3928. 0.98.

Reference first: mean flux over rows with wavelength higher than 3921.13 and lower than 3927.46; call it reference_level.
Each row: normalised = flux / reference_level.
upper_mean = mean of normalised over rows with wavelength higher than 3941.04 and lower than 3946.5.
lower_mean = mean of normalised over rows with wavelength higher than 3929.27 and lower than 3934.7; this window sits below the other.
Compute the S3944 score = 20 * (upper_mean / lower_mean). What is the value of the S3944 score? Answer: 22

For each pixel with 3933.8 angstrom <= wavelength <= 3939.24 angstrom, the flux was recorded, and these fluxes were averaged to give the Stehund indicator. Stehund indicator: 8.1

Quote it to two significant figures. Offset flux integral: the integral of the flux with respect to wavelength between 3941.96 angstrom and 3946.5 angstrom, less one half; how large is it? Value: 67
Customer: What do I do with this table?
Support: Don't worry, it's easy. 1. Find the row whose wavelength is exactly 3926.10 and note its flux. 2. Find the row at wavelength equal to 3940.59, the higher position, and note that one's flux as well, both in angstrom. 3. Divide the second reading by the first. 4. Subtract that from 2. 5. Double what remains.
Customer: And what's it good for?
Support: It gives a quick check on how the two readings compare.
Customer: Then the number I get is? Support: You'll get 2.14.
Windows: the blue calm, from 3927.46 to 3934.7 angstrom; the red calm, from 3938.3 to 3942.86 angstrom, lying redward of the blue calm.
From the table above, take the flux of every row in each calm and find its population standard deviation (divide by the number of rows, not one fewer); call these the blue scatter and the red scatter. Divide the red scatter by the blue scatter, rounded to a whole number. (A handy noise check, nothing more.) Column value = 1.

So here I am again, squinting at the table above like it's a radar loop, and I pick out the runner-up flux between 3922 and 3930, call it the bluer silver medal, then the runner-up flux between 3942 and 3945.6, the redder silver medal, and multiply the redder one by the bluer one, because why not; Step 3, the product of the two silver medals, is 241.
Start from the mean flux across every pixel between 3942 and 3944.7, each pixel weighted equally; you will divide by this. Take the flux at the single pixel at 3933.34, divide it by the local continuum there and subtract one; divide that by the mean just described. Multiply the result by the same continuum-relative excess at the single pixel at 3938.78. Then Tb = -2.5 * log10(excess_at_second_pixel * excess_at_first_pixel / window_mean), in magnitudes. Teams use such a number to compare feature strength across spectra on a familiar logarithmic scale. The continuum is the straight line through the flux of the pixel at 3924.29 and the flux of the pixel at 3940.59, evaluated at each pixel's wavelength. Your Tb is 5.9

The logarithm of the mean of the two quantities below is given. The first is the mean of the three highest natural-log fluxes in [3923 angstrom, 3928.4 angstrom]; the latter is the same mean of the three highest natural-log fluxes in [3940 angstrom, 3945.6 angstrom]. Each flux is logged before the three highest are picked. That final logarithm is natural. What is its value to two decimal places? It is 1.01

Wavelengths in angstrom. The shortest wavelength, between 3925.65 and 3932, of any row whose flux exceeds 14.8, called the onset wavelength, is 3926.10 angstrom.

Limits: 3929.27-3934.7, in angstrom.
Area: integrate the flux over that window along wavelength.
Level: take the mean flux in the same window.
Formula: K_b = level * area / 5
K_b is 193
